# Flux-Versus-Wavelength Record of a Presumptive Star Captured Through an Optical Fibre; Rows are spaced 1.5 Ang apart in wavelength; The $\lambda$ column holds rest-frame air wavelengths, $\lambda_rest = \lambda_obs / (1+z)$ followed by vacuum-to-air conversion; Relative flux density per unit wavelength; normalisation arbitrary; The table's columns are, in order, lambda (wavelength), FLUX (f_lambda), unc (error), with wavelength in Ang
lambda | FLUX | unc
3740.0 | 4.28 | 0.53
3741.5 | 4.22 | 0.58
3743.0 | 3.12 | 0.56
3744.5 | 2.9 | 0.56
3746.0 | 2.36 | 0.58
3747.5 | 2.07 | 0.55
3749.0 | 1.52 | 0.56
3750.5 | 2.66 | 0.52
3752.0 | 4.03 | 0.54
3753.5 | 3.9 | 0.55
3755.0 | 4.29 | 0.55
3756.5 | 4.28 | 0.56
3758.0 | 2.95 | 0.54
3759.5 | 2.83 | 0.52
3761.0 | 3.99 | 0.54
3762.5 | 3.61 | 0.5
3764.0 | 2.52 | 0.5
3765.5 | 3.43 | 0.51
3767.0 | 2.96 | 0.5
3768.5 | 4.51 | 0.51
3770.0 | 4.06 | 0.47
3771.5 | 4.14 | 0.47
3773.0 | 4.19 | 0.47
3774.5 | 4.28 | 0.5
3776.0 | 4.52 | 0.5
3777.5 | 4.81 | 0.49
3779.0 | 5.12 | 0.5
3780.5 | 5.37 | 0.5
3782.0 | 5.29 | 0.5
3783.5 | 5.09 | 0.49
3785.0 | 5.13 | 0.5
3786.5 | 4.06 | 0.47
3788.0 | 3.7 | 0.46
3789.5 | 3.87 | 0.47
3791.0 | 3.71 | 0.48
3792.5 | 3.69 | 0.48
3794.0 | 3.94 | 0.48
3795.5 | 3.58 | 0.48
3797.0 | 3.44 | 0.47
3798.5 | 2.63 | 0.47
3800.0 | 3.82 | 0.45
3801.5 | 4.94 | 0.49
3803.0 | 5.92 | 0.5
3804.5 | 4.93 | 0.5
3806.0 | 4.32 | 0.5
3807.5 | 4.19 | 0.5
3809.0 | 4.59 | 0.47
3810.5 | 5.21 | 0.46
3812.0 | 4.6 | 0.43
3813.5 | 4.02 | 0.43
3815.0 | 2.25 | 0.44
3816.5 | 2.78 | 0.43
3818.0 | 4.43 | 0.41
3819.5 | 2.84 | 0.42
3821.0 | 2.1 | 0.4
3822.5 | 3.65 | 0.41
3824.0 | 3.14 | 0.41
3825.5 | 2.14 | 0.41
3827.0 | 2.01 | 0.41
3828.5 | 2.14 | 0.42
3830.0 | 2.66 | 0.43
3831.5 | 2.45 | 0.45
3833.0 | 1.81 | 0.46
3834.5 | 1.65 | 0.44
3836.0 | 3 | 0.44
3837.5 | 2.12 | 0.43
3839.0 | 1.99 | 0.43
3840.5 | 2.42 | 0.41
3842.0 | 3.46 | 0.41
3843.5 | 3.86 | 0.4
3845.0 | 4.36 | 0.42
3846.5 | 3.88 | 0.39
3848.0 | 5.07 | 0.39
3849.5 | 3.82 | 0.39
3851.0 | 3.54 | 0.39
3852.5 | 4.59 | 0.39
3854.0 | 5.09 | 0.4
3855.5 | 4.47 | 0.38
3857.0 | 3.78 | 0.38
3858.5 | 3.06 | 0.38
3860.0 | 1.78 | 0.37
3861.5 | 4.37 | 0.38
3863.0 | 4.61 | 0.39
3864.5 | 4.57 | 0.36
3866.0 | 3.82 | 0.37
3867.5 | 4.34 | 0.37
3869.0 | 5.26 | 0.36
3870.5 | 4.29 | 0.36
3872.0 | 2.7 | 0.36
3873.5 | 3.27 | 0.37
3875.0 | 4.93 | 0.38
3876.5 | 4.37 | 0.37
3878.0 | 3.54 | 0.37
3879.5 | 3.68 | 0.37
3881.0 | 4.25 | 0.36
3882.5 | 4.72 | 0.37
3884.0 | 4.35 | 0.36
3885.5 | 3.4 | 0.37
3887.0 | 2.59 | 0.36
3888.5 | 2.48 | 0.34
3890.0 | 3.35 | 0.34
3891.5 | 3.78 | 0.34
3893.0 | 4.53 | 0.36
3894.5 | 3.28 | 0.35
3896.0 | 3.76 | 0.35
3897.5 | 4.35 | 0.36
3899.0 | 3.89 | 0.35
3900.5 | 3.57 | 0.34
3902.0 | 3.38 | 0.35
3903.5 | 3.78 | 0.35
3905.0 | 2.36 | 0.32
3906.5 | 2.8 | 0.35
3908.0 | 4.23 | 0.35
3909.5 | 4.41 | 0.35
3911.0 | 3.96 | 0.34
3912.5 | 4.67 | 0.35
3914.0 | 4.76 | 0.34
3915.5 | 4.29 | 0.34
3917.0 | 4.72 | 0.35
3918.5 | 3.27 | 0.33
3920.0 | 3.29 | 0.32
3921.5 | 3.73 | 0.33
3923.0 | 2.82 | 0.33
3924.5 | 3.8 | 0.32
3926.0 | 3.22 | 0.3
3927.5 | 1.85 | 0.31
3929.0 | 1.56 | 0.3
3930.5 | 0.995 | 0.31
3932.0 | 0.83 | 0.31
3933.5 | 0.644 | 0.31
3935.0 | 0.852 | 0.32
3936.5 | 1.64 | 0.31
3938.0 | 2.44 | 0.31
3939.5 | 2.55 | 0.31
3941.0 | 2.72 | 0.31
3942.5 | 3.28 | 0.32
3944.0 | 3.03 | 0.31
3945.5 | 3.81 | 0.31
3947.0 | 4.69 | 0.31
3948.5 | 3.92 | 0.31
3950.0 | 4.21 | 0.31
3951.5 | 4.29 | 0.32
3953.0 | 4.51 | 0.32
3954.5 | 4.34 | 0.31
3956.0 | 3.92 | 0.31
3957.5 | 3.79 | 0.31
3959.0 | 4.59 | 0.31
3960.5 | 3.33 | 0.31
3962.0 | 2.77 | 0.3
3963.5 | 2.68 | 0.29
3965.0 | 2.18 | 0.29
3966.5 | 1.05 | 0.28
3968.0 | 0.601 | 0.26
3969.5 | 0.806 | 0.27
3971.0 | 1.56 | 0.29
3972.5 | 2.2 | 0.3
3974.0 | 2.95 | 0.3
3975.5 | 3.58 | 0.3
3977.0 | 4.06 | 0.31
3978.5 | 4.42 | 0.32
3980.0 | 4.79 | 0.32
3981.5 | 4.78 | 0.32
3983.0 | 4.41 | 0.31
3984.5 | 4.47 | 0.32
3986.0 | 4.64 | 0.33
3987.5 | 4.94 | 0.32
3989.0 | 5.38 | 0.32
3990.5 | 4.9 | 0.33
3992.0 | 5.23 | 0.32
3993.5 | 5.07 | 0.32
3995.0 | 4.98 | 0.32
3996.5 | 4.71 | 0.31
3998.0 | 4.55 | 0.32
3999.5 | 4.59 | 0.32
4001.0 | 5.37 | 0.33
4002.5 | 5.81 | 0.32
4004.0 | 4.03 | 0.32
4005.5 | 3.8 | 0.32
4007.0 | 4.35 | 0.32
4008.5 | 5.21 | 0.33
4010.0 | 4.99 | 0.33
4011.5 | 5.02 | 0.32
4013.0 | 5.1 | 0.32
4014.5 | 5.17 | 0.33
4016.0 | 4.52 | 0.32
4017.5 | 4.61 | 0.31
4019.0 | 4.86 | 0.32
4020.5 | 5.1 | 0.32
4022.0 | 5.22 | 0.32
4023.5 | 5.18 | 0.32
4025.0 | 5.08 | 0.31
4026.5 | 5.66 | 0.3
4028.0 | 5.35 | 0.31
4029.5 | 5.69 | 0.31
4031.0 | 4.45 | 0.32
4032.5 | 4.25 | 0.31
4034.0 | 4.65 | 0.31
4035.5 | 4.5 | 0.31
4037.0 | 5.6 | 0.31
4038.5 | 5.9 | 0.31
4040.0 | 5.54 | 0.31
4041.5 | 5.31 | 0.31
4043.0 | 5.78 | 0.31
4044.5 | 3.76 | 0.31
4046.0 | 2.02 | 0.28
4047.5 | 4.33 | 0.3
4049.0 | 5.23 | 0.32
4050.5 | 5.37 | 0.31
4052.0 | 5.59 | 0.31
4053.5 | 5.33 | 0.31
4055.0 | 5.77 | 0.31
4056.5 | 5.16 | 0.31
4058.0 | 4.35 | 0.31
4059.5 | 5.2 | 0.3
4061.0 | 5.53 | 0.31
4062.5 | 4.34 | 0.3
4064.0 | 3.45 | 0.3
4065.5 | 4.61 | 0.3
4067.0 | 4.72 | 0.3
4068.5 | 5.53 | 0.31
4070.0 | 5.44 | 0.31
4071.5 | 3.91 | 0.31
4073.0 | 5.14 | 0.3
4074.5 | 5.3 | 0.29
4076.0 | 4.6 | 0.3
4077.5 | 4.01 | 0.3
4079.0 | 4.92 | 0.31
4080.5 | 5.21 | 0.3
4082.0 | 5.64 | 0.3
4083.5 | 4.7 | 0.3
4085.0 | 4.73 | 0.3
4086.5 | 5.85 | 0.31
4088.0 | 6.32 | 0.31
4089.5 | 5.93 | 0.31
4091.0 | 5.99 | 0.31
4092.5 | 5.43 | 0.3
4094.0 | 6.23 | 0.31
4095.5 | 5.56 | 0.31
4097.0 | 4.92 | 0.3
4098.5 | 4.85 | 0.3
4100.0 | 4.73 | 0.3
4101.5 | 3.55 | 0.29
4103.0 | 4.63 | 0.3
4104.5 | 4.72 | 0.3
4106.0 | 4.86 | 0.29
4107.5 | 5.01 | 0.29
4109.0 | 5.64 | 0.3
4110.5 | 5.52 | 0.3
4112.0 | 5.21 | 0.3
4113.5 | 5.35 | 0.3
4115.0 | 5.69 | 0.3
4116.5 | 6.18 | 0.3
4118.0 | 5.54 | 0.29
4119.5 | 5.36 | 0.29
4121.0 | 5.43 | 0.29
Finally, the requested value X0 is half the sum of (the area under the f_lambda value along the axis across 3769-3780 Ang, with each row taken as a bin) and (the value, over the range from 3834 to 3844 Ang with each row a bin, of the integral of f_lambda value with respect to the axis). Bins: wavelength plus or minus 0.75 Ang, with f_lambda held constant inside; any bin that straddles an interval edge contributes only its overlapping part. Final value 38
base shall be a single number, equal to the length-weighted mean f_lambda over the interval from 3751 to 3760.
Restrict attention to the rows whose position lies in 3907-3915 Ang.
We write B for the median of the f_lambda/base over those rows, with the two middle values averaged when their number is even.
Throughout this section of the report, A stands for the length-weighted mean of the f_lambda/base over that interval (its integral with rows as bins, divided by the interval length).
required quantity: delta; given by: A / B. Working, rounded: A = 1.17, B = 1.19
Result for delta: 0.99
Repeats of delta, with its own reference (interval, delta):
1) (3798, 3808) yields 1.03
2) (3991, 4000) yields 1.00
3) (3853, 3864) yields 0.90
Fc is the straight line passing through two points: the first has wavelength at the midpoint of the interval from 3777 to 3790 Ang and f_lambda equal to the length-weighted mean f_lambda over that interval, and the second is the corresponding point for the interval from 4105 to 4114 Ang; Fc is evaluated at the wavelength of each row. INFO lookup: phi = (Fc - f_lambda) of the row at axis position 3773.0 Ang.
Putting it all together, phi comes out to 0.52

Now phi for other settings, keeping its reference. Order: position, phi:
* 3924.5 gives 1.15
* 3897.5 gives 0.56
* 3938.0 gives 2.54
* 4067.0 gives 0.46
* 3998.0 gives 0.52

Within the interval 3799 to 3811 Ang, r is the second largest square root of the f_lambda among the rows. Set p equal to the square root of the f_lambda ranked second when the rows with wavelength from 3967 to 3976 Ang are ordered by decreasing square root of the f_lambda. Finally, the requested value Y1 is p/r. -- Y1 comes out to 0.75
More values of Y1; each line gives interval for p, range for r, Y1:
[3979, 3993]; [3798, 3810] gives 1.03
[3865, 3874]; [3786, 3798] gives 1.05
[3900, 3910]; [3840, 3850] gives 0.98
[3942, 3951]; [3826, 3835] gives 1.31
